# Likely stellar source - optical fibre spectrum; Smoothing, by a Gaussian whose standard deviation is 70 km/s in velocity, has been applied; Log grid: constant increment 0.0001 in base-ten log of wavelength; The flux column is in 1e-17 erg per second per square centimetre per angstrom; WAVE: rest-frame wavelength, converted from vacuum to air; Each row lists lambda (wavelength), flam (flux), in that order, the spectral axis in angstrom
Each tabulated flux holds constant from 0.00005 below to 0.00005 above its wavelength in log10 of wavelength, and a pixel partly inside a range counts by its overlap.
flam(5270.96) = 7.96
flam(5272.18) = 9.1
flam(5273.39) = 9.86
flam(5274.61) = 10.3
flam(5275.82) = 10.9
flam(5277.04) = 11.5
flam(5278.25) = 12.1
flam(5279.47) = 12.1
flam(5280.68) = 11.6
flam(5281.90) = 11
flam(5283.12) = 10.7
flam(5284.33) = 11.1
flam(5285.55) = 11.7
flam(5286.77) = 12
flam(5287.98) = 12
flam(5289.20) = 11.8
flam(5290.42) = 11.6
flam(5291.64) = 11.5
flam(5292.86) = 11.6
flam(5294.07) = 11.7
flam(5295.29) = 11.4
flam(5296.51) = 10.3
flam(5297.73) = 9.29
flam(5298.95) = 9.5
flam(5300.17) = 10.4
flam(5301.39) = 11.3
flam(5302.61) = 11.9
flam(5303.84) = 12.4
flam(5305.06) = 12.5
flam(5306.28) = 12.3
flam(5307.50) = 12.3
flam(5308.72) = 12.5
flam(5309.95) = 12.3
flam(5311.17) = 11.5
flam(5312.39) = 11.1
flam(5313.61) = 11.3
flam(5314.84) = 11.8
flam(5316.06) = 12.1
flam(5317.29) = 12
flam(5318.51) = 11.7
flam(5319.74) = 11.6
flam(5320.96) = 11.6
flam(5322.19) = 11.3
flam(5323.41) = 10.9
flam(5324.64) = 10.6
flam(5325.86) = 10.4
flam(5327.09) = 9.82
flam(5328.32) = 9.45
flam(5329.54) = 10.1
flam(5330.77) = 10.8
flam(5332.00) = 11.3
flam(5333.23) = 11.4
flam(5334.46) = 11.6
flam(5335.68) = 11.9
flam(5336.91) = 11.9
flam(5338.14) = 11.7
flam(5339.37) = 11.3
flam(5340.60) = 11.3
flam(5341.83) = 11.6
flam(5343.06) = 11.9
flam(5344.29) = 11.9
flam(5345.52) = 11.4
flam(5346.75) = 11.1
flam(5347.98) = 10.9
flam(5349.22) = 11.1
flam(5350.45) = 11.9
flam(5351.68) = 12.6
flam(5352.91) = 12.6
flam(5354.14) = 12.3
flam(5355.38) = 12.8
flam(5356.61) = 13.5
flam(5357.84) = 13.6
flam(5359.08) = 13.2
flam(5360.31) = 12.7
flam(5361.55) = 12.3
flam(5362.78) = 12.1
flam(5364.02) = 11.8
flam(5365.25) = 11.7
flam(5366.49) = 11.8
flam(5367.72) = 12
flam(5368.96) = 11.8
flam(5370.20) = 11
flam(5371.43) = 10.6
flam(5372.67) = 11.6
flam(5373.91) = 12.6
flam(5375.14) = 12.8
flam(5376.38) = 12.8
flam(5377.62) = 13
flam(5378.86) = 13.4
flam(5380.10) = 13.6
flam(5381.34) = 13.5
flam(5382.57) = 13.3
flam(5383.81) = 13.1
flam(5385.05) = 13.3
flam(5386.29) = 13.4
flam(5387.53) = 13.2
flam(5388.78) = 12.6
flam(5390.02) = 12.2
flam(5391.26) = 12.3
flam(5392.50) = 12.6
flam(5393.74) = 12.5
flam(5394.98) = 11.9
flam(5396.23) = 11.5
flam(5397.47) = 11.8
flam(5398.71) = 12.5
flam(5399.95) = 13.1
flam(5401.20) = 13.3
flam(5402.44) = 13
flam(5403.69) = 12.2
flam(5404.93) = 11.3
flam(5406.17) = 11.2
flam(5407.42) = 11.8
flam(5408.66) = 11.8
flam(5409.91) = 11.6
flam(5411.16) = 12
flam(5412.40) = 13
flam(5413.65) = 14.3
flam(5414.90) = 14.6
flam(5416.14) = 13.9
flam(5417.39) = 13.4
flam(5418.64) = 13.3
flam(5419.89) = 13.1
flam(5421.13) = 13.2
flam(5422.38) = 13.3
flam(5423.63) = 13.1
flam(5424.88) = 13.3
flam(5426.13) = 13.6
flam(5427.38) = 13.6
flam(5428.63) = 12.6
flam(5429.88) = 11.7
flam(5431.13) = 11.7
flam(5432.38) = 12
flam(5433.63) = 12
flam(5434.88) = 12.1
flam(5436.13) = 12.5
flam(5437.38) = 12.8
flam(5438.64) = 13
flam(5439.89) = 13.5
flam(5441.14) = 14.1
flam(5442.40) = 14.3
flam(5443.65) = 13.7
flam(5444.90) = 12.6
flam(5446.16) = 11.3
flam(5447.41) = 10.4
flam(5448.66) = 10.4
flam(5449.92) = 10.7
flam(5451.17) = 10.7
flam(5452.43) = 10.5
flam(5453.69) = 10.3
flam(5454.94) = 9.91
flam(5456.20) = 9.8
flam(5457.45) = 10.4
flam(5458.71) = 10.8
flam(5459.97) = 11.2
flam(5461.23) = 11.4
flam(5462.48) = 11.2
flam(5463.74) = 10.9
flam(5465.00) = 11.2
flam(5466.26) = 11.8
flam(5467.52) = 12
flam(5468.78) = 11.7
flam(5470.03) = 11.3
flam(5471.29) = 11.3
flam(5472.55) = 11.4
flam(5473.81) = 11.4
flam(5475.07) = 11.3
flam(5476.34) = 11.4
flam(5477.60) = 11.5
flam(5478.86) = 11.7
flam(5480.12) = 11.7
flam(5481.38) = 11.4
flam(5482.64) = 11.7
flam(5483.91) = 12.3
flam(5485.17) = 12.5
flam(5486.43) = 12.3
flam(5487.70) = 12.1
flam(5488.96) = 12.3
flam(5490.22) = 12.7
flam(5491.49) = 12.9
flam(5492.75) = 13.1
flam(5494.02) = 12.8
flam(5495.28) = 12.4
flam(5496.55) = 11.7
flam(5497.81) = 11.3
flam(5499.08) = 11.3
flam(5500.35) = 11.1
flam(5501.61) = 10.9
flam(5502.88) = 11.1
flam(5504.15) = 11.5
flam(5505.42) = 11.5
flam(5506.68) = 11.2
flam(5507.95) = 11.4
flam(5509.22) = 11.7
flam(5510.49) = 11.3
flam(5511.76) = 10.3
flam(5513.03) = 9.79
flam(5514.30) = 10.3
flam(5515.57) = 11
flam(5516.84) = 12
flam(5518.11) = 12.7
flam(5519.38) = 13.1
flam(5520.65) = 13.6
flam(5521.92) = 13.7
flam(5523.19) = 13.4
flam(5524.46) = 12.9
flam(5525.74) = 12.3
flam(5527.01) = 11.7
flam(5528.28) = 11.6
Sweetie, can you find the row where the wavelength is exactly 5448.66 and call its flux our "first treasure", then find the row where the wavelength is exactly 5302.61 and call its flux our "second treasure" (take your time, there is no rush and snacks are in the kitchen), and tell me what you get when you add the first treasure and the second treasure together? 22.3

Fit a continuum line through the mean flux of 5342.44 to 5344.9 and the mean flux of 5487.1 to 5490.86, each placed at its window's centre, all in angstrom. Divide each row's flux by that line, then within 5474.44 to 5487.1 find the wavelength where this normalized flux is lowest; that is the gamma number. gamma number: 5475.07 angstrom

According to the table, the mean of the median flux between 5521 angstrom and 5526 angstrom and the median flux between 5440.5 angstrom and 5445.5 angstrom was 13.5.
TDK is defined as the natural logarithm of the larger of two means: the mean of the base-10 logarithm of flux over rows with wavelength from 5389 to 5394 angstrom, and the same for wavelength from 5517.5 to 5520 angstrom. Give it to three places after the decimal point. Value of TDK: 0.105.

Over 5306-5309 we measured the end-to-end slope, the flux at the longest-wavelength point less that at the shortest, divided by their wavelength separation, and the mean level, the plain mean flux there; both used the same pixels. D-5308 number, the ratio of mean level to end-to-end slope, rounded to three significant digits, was 151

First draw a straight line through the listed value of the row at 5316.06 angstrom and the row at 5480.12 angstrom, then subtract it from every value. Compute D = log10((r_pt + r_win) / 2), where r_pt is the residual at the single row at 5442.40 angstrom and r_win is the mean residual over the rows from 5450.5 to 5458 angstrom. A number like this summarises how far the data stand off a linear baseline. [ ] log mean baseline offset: -0.3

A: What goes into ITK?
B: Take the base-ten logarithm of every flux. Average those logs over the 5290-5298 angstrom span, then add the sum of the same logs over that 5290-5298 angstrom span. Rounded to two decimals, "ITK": 8.34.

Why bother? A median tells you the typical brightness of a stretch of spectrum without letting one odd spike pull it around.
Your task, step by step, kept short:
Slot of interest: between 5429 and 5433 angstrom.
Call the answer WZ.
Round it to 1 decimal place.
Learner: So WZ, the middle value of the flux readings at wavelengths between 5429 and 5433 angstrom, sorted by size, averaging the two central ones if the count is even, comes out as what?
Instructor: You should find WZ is 11.7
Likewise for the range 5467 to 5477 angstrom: 11.4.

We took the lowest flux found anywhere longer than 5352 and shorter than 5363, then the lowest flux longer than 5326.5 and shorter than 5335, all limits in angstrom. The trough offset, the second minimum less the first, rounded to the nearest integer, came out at -3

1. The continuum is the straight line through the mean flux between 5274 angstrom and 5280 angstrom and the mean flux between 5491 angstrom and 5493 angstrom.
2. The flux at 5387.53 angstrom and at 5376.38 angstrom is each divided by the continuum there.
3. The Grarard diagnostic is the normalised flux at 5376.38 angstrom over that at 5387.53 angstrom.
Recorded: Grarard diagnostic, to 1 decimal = 1.0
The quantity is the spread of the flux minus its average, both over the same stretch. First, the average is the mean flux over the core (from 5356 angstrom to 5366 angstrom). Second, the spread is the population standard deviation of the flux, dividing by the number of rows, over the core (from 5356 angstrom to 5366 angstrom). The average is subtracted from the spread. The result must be -11.9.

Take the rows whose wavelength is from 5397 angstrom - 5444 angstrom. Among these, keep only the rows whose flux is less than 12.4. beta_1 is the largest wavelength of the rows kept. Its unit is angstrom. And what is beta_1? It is 5434.88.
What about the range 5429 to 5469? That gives 5468.78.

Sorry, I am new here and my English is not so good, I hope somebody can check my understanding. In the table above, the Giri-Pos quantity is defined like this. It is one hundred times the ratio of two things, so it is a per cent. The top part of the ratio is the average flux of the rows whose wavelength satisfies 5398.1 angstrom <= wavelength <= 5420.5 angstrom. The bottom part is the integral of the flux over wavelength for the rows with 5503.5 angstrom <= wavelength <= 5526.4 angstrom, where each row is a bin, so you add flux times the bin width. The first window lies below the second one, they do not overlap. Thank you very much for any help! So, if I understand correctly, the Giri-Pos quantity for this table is 4.7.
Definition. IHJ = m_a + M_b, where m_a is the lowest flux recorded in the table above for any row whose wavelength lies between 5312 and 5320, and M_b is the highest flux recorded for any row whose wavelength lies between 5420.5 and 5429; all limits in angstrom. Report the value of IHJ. 24.7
